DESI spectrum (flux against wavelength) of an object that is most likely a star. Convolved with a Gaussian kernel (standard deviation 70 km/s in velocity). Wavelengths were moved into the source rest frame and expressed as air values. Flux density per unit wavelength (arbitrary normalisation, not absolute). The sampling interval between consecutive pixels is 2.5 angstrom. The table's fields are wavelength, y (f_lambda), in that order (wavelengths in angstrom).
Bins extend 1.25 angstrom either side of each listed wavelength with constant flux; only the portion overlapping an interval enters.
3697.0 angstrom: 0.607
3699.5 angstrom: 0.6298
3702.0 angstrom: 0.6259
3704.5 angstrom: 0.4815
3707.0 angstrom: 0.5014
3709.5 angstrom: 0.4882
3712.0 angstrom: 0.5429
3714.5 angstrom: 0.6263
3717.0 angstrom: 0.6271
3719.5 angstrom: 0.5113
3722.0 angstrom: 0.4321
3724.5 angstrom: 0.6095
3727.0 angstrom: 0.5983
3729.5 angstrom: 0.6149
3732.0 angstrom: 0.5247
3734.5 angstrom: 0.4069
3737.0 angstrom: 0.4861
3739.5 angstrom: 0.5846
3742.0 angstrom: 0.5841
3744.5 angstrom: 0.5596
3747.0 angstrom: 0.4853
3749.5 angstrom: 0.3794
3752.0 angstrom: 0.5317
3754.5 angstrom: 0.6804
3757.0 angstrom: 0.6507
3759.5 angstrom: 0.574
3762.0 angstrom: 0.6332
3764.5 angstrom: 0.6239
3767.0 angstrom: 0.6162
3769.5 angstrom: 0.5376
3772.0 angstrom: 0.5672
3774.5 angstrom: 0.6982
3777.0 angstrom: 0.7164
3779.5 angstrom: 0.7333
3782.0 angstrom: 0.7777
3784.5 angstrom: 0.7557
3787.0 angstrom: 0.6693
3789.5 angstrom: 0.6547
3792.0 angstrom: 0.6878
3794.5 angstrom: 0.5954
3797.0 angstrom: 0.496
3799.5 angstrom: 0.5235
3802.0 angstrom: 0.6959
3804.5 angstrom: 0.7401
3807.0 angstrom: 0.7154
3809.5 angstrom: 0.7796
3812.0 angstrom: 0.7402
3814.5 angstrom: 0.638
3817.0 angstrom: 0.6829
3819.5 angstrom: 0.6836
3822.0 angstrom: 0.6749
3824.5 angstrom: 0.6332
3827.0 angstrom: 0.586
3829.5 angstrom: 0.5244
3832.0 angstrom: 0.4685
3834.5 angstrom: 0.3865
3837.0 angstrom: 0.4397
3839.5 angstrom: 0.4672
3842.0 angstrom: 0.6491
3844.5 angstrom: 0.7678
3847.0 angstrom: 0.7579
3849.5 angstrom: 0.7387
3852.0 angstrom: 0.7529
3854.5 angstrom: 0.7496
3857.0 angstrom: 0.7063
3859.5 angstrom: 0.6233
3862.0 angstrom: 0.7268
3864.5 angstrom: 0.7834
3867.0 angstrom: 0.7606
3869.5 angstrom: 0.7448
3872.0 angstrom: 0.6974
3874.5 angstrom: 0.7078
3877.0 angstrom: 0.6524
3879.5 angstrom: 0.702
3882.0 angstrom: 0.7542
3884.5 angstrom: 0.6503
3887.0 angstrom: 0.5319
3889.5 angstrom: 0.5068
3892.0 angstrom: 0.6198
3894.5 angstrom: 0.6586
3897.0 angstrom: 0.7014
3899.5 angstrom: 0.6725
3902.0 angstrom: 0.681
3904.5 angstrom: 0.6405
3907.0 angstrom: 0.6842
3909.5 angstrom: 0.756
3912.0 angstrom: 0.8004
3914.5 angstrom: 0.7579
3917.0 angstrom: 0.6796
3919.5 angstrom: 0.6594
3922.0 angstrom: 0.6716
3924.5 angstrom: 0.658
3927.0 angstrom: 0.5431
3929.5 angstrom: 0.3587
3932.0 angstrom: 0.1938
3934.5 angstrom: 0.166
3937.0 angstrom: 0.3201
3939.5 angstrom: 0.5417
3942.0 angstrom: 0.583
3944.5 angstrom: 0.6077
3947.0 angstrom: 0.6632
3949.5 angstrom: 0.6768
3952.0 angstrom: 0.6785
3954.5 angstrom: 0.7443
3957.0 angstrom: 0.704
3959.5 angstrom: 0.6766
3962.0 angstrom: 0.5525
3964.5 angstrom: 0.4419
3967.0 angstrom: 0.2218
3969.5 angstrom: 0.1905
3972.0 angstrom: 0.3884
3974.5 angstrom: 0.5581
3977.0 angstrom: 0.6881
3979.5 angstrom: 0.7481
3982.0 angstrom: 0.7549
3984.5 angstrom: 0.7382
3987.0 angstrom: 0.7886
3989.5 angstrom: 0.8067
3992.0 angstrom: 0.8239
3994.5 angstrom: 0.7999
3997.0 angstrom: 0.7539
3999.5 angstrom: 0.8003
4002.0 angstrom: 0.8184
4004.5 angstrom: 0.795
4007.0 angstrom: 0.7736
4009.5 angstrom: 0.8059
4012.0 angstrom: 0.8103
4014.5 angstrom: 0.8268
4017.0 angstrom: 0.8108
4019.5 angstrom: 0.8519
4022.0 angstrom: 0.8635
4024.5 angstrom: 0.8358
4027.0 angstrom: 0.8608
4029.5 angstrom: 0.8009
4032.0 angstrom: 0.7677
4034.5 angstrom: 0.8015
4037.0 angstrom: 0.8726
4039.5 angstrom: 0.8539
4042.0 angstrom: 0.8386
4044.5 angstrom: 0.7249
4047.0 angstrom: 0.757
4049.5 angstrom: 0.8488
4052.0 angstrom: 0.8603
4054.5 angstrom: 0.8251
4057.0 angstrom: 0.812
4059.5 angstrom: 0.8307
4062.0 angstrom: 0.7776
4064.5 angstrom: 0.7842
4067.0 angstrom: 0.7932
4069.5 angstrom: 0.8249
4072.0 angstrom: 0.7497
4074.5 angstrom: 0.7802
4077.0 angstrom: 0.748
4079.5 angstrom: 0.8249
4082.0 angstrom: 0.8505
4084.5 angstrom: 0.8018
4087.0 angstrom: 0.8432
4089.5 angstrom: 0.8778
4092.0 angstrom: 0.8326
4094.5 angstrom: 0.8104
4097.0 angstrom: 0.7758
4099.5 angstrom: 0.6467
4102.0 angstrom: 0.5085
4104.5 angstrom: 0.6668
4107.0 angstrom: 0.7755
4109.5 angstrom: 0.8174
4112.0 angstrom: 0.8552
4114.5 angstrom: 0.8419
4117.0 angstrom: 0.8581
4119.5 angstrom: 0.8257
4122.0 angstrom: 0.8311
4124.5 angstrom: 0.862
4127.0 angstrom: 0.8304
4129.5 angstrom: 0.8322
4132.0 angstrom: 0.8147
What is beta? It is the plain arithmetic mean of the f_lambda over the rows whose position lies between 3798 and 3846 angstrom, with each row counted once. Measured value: 0.62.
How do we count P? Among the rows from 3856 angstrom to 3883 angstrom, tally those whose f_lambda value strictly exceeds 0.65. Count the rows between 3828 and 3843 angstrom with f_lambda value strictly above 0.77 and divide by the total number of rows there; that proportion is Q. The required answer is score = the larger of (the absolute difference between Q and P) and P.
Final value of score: 10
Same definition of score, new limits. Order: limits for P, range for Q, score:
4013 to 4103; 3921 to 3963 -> 34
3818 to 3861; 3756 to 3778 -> 8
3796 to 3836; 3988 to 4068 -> 8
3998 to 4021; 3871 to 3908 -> 9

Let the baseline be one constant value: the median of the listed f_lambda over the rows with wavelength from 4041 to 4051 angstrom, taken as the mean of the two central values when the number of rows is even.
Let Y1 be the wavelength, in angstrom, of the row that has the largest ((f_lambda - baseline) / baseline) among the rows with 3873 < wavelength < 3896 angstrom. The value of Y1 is 3882.0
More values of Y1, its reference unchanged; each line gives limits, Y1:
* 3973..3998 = 3992.0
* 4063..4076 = 4069.5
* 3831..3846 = 3844.5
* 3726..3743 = 3729.5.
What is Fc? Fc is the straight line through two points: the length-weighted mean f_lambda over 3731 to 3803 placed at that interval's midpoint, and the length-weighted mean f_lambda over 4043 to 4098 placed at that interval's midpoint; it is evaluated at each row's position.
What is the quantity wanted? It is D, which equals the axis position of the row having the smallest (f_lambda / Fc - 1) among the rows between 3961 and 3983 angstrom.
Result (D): 3969.5 angstrom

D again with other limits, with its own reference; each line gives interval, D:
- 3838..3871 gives 3839.5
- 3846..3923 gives 3889.5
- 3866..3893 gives 3889.5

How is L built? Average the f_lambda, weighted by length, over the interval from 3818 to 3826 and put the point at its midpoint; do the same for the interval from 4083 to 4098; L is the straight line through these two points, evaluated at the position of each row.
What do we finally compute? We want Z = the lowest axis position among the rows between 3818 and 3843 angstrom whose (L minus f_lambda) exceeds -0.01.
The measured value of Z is 3824.5 angstrom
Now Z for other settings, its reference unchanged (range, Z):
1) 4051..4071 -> 4057.0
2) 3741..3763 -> 3742.0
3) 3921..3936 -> 3922.0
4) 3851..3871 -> 3859.5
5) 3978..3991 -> 3979.5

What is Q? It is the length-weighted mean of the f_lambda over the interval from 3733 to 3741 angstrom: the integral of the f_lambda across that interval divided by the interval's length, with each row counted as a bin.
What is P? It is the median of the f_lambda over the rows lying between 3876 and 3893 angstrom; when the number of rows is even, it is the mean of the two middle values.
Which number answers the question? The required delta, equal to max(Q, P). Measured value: 0.650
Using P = 0.65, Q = 0.50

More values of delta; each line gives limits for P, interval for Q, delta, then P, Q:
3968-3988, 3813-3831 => 0.713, 0.71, 0.63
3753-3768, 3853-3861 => 0.696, 0.63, 0.70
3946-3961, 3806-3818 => 0.712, 0.68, 0.71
